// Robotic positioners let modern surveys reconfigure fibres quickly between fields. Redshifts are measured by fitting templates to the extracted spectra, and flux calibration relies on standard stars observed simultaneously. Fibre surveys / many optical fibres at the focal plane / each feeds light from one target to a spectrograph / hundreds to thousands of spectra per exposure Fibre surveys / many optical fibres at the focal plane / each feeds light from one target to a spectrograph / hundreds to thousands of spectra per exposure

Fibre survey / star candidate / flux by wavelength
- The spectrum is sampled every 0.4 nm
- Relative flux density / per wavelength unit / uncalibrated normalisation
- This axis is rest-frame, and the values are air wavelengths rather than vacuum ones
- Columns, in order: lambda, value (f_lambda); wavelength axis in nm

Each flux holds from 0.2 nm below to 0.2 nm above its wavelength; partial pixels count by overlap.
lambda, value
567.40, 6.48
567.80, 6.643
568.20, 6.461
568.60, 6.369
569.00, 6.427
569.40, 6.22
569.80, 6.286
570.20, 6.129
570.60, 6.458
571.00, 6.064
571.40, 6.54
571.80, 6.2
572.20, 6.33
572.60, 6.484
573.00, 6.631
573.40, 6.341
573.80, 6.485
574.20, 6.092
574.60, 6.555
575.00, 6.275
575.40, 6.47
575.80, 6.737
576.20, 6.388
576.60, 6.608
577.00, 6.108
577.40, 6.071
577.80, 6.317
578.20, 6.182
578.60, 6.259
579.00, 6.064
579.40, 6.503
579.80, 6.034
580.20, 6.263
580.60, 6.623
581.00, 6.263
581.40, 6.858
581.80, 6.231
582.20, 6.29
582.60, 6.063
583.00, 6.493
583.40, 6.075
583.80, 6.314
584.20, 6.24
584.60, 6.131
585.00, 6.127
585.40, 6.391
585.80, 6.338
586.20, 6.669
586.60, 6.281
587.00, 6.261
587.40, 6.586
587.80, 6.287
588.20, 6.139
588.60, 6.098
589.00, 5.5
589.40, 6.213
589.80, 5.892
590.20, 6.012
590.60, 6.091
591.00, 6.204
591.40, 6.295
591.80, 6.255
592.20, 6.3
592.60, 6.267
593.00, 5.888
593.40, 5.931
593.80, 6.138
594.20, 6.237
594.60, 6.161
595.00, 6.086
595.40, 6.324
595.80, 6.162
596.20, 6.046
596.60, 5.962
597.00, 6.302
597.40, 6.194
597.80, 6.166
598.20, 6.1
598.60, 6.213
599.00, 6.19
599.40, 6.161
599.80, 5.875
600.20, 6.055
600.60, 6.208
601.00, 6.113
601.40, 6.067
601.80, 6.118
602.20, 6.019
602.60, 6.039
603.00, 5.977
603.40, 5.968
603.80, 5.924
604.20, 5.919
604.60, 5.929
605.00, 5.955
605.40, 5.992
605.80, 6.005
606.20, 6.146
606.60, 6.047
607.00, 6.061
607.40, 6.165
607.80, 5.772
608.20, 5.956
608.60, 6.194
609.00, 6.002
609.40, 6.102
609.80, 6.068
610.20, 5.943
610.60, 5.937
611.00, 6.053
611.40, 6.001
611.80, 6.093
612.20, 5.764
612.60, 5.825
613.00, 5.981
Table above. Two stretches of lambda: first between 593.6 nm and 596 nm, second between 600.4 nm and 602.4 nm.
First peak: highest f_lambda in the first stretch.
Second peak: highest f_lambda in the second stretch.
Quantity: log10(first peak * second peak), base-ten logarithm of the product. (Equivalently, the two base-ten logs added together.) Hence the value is 1.594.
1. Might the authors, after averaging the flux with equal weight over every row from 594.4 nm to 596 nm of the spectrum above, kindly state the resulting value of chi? 6.18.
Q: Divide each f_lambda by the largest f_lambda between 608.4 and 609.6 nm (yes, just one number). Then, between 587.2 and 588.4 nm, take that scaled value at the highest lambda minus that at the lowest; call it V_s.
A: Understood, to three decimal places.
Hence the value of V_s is -0.072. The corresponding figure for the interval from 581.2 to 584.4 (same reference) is -0.100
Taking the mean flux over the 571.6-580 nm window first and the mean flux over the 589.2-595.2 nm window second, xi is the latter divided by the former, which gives 0.967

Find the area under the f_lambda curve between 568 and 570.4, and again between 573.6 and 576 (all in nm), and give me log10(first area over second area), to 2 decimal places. -0.01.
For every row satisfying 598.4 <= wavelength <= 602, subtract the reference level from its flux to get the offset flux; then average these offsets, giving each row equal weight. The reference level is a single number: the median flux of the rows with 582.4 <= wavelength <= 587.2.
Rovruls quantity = -0.16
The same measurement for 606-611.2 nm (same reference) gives -0.24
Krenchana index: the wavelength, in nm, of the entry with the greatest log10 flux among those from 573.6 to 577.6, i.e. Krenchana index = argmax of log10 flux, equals 575.80 nm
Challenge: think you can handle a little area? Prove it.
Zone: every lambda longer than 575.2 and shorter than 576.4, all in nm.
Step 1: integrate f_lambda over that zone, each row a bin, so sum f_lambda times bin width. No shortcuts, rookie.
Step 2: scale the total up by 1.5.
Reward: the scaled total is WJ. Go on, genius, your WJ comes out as 11.8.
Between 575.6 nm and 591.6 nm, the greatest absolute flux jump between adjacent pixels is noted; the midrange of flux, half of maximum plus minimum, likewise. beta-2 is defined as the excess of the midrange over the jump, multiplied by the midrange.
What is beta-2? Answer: 34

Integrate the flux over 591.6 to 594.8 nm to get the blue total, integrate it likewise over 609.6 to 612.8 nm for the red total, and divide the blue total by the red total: 1.03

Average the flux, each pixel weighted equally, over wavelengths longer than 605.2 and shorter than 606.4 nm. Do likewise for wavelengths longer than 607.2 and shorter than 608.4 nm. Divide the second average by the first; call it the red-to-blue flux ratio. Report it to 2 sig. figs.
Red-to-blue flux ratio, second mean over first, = 0.99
